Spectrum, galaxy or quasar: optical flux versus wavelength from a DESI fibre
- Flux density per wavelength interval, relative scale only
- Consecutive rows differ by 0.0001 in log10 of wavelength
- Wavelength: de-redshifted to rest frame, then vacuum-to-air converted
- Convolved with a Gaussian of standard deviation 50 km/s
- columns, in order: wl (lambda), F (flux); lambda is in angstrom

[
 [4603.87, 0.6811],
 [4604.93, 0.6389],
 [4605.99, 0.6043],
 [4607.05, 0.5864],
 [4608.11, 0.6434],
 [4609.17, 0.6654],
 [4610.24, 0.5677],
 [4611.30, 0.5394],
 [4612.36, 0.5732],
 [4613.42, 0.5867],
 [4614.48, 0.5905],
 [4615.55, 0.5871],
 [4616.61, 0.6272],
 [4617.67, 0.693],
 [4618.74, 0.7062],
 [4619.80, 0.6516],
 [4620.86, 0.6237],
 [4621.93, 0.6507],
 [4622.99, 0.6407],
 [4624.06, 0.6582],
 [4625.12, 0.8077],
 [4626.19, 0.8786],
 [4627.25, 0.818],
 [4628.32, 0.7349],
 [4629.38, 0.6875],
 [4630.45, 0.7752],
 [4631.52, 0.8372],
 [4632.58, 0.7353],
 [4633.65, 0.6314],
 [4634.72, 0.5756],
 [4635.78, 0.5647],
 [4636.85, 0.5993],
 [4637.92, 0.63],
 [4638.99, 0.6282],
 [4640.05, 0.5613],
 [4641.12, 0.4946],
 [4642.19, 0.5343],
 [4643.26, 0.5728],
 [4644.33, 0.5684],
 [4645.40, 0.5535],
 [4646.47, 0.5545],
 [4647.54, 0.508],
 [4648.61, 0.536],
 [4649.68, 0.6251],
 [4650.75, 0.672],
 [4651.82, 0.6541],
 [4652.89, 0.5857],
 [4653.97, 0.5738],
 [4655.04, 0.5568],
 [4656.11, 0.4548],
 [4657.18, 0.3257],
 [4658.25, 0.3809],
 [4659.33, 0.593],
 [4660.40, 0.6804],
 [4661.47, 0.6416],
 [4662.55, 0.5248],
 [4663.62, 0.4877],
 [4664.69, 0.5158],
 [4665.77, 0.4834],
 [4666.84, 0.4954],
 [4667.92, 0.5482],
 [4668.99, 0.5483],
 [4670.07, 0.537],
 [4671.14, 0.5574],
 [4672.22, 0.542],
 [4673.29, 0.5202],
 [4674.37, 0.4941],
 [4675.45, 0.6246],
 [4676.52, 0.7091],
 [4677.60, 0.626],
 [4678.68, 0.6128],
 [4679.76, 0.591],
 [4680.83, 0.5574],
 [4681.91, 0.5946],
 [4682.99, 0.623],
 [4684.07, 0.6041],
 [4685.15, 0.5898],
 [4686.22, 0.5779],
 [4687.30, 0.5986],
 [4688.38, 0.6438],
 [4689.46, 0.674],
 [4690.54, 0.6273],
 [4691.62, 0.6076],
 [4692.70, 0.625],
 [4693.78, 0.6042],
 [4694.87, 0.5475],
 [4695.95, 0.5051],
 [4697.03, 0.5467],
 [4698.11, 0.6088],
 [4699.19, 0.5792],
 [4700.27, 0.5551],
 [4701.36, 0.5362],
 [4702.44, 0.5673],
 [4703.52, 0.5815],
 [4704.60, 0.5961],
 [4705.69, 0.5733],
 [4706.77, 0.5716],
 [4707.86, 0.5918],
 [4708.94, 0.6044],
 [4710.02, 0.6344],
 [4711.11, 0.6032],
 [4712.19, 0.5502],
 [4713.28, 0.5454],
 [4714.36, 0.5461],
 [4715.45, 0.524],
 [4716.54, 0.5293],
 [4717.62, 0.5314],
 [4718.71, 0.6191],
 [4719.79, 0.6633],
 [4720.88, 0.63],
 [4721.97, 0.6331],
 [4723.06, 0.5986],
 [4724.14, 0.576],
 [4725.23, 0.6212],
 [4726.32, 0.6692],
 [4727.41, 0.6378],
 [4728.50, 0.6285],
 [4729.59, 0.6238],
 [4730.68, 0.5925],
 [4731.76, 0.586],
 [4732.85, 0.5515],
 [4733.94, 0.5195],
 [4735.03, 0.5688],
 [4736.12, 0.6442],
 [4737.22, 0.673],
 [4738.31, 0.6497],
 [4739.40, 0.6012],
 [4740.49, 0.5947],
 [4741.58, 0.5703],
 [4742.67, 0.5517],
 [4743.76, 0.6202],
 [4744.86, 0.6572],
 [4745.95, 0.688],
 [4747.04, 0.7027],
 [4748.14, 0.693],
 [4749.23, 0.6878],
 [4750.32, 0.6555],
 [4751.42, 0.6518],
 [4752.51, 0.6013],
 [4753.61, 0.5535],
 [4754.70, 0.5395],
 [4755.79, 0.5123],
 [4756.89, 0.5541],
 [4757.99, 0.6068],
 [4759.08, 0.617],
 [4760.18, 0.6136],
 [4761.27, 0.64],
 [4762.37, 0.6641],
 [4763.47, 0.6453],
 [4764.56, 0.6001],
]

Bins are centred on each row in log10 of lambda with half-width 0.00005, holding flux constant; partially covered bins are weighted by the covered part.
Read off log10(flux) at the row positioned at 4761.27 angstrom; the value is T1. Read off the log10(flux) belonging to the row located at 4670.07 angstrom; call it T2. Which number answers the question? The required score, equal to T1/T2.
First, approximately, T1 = -0.194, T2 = -0.27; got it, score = 0.7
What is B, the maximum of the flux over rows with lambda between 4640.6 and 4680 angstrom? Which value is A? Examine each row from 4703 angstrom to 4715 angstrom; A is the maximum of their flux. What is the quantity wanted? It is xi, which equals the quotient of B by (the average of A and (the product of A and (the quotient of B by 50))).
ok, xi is 2.20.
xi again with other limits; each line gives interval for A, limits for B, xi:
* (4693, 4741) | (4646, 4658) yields 1.97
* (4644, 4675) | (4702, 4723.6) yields 1.92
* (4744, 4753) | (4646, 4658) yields 1.89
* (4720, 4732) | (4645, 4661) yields 2.01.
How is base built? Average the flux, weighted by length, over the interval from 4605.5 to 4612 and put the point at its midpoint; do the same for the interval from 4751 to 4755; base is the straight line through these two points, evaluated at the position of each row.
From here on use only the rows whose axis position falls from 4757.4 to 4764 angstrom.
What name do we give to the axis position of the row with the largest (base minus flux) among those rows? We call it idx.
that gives 4757.99 angstrom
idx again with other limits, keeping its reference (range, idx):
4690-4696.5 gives 4695.95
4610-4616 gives 4611.30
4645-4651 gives 4647.54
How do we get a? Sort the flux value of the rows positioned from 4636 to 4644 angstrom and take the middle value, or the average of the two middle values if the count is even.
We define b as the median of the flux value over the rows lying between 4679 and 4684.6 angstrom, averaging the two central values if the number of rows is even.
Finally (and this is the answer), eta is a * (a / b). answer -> 0.552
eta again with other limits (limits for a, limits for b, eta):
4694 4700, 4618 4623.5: 0.461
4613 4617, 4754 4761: 0.597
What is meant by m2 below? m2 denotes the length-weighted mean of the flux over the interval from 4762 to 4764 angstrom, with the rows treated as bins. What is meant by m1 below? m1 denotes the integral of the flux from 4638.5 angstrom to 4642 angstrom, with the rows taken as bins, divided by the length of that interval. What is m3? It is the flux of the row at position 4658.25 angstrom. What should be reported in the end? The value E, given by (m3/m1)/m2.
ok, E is 1.0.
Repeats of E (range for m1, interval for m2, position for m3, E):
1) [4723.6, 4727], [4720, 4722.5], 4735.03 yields 1.4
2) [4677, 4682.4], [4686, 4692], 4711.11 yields 1.6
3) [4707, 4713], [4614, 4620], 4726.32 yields 1.8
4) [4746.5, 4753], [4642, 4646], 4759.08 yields 1.7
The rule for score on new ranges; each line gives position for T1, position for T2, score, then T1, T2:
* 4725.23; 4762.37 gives 1.2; -0.207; -0.18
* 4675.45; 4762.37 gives 1.1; -0.204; -0.18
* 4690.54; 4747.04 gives 1.3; -0.203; -0.15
